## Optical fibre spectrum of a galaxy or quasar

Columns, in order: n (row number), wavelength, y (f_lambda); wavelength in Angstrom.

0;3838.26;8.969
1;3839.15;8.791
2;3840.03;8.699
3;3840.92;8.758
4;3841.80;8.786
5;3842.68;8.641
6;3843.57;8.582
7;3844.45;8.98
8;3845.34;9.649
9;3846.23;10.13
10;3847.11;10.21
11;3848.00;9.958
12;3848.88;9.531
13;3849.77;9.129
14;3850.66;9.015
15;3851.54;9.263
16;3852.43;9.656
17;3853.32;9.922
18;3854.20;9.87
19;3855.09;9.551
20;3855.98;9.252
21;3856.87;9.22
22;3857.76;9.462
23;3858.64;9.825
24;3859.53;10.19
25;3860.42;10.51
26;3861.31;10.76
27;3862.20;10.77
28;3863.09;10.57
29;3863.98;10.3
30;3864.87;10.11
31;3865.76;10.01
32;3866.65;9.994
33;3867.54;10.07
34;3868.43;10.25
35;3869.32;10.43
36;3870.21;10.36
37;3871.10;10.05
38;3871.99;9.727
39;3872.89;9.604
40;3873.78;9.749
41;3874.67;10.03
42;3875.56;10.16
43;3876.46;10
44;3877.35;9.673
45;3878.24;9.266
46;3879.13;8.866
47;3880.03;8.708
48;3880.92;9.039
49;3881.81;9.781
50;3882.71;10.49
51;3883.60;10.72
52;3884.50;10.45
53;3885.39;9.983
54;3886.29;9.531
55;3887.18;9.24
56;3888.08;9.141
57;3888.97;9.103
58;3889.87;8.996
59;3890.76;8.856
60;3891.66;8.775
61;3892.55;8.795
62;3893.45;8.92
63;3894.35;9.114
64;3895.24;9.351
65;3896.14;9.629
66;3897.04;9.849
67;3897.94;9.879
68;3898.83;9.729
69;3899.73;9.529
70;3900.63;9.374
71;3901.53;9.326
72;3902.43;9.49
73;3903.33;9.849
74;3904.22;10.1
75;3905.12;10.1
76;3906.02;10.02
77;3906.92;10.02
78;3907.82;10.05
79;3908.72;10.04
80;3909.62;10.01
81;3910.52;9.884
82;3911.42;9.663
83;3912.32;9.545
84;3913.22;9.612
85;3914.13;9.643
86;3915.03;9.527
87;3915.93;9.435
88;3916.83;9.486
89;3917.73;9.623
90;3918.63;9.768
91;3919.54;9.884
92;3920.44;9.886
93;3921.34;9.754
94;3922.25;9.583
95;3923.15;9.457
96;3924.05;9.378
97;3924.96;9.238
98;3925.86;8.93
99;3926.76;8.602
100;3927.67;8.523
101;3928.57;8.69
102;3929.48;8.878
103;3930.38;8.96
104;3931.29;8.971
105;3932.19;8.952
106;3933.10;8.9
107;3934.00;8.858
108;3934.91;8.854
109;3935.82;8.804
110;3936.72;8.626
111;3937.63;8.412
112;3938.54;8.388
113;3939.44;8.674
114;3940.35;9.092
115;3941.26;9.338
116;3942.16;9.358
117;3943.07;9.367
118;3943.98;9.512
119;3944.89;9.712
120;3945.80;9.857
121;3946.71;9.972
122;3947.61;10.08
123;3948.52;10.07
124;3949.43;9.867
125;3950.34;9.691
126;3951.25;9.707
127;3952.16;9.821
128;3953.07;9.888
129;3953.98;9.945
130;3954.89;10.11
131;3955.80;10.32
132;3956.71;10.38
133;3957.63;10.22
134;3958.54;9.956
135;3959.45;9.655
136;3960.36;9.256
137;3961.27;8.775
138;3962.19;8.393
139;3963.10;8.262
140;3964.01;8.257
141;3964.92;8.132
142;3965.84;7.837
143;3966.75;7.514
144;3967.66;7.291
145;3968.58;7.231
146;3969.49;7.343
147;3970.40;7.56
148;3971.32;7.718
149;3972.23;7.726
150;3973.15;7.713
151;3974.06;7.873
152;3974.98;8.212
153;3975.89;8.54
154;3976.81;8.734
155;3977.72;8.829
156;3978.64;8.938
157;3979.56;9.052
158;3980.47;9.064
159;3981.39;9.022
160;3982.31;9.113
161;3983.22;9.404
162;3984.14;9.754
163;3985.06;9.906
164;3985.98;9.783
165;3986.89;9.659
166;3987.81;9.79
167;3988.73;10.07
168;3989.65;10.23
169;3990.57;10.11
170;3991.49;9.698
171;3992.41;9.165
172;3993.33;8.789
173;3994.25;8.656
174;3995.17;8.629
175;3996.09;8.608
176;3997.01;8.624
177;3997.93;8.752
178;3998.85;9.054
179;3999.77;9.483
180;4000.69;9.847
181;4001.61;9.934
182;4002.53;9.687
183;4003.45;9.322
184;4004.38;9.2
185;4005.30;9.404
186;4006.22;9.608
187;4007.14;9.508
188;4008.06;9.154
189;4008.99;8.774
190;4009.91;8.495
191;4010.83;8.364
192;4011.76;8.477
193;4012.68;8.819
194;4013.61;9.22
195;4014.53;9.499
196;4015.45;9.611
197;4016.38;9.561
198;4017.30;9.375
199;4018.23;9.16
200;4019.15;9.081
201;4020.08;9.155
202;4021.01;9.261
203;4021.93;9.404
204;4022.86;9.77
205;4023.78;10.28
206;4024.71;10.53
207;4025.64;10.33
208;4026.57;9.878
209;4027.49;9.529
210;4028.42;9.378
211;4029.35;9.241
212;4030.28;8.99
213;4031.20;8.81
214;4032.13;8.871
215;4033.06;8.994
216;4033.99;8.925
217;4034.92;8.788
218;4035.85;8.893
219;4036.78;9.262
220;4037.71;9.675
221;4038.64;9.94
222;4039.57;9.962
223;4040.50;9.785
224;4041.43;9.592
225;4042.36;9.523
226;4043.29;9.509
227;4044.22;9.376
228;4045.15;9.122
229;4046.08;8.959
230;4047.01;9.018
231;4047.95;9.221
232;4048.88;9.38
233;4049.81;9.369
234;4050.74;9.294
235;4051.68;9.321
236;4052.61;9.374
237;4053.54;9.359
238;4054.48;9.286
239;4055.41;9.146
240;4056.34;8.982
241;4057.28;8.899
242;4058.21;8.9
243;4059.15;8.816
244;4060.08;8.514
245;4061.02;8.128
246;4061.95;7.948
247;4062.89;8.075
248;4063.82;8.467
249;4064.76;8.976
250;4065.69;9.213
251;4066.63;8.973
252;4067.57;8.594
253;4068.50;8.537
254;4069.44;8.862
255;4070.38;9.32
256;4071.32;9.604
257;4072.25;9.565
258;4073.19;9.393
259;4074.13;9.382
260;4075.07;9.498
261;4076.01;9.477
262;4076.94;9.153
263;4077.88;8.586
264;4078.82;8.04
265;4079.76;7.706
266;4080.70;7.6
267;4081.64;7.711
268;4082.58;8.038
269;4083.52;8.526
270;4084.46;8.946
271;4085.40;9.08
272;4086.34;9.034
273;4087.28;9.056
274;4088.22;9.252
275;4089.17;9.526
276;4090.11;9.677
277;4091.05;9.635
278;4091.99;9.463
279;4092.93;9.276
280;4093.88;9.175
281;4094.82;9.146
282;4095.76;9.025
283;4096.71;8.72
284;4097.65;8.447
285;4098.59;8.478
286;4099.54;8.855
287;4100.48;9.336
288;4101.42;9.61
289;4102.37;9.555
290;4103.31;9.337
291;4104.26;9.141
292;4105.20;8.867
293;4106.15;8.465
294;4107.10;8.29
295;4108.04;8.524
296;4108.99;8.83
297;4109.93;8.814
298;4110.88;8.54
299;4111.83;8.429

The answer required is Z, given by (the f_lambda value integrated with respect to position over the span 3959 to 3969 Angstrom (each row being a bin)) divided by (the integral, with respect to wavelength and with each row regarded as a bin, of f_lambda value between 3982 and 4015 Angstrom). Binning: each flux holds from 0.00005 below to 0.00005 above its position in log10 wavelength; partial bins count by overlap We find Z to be 0.3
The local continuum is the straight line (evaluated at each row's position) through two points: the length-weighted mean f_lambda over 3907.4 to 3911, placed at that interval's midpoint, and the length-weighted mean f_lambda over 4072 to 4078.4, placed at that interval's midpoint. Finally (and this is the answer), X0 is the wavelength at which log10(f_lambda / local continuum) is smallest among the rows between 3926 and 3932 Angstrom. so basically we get 3927.67 Angstrom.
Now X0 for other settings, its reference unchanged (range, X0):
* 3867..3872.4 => 3871.99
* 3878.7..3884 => 3880.03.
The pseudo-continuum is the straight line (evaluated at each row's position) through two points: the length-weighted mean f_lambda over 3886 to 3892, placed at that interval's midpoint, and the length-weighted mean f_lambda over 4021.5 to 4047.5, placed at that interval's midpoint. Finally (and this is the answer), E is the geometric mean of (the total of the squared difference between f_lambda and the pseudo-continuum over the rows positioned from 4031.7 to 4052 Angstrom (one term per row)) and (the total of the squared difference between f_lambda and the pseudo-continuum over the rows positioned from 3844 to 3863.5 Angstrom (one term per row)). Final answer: 7.6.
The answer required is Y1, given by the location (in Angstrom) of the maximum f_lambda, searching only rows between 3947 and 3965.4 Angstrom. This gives 3956.71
